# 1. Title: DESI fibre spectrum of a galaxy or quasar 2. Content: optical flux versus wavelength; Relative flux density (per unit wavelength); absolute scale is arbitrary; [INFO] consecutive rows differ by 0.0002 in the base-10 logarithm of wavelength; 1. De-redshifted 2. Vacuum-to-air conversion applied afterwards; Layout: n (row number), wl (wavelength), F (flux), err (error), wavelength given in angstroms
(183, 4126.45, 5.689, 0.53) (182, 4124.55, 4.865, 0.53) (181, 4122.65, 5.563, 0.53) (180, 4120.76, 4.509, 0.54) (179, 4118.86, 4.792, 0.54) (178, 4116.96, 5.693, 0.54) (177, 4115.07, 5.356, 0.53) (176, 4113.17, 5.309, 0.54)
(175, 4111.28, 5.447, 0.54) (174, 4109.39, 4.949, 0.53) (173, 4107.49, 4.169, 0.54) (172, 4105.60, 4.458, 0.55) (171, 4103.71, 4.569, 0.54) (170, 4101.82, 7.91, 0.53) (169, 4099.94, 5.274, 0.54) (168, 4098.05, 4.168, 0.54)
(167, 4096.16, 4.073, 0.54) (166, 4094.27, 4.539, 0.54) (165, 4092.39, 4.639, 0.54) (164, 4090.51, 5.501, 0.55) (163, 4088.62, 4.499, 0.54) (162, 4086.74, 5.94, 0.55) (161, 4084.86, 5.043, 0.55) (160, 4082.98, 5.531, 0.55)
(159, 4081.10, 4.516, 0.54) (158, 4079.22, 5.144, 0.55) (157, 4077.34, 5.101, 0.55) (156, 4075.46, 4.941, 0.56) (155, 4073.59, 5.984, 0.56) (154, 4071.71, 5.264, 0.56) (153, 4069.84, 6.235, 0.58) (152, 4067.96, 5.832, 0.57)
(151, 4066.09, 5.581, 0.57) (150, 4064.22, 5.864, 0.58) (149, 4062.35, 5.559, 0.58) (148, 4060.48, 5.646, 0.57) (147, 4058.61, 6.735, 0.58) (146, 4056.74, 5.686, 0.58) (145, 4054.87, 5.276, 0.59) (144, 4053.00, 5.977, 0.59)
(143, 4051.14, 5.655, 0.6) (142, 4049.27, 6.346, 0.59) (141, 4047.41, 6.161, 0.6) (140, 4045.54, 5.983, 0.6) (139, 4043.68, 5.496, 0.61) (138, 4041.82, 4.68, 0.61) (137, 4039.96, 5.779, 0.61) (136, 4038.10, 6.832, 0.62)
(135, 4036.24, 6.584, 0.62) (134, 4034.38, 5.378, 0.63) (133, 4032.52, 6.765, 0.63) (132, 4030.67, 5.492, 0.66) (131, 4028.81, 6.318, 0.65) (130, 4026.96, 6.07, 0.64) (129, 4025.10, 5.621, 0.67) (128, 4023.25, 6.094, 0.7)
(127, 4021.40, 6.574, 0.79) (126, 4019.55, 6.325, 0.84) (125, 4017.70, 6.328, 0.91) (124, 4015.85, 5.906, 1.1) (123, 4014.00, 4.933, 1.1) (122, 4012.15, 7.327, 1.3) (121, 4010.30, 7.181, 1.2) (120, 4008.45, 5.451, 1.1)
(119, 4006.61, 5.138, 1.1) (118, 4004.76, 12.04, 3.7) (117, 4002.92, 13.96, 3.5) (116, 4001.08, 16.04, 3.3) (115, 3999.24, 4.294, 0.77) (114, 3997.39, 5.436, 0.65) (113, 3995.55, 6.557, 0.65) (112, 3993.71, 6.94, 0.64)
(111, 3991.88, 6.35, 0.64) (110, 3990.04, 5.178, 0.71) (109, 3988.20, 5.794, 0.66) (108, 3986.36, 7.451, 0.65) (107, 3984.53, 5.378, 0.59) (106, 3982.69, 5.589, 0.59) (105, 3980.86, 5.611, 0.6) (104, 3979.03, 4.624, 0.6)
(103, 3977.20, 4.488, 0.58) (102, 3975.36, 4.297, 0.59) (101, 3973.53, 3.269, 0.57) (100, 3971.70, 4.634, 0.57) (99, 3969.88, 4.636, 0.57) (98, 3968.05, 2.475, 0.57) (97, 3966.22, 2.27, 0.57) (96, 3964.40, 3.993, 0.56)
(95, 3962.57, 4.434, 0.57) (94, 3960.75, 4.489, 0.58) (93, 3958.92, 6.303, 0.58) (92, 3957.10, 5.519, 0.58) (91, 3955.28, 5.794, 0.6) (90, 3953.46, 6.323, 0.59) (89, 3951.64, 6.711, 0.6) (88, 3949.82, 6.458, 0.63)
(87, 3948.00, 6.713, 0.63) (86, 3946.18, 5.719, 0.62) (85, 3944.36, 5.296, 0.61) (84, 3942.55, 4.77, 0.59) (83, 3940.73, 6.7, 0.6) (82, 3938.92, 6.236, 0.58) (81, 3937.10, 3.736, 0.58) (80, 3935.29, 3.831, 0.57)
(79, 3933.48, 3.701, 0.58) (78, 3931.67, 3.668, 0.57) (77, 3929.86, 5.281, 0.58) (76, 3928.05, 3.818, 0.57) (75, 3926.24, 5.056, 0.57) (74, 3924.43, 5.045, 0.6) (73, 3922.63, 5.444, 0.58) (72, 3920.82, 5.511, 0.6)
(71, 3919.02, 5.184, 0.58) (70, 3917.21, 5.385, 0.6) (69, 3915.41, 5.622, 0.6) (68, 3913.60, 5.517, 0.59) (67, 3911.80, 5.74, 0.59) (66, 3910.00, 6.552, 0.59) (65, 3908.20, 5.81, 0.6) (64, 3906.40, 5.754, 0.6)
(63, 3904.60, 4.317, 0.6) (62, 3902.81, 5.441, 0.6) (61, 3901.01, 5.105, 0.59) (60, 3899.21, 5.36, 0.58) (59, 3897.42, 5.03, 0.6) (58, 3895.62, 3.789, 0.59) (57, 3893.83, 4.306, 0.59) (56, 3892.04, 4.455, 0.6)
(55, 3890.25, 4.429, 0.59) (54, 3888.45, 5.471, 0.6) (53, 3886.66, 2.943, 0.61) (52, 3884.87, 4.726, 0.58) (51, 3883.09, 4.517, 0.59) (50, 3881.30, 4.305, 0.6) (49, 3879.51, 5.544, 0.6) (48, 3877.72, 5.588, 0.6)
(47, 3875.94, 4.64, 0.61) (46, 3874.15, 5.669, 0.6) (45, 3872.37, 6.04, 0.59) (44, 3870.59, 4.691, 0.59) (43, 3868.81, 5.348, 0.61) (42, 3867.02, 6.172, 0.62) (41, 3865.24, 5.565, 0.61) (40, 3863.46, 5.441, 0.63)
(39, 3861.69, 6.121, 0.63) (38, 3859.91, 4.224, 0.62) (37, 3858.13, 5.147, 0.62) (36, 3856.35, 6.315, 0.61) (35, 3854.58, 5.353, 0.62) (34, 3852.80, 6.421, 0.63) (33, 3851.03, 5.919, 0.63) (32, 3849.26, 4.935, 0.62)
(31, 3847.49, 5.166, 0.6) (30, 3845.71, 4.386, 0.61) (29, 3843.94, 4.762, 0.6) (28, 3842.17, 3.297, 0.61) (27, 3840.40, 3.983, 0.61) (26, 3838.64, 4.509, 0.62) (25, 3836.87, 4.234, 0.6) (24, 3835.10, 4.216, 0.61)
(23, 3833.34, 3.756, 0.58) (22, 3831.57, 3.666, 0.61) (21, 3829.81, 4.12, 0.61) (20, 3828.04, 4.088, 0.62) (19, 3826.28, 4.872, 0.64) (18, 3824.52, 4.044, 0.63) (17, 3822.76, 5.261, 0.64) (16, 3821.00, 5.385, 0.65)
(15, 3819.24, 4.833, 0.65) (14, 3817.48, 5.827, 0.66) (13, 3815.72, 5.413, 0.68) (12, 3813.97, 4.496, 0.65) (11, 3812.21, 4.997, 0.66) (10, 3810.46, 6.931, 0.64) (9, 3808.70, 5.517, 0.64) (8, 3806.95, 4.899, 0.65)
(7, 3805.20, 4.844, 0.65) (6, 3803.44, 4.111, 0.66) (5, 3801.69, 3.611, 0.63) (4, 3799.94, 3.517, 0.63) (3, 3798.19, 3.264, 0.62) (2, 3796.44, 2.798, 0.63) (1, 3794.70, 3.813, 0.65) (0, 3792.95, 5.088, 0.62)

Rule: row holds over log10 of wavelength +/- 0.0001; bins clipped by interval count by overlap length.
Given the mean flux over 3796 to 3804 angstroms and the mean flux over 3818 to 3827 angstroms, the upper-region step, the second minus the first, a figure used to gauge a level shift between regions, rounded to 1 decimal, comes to 1.4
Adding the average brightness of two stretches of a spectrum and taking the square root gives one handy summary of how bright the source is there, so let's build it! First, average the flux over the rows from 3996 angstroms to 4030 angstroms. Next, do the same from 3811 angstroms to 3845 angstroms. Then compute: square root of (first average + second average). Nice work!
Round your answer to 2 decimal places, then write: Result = 3.43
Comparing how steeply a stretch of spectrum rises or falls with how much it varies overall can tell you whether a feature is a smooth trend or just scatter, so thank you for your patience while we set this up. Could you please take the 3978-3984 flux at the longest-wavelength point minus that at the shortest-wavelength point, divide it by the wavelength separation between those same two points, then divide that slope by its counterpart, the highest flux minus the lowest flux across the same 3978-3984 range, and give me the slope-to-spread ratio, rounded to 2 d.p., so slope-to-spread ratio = 0.27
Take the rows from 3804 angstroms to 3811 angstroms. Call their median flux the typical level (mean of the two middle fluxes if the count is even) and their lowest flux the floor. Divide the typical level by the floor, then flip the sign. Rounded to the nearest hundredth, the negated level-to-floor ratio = -1.08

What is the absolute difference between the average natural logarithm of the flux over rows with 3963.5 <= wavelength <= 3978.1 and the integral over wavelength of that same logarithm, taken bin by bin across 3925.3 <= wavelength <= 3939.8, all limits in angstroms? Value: 19.9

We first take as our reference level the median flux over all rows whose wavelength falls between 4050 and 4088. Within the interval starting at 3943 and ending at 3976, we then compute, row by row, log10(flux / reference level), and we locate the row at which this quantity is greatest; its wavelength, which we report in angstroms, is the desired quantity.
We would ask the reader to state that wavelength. 3948.00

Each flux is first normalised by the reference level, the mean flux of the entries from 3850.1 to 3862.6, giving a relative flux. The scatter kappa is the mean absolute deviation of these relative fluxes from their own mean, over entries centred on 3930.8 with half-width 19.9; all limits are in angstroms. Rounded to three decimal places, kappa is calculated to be 0.129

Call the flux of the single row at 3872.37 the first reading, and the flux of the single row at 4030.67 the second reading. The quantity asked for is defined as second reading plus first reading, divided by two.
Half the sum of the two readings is 5.77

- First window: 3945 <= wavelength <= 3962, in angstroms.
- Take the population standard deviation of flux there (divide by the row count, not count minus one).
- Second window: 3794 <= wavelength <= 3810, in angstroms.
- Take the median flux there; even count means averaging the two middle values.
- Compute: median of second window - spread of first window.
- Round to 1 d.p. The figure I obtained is 3.1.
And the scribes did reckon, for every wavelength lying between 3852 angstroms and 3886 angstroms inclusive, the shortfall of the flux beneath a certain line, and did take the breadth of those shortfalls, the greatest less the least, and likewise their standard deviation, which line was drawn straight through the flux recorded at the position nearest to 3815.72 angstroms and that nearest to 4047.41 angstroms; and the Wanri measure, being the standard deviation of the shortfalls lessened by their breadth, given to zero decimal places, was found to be -2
